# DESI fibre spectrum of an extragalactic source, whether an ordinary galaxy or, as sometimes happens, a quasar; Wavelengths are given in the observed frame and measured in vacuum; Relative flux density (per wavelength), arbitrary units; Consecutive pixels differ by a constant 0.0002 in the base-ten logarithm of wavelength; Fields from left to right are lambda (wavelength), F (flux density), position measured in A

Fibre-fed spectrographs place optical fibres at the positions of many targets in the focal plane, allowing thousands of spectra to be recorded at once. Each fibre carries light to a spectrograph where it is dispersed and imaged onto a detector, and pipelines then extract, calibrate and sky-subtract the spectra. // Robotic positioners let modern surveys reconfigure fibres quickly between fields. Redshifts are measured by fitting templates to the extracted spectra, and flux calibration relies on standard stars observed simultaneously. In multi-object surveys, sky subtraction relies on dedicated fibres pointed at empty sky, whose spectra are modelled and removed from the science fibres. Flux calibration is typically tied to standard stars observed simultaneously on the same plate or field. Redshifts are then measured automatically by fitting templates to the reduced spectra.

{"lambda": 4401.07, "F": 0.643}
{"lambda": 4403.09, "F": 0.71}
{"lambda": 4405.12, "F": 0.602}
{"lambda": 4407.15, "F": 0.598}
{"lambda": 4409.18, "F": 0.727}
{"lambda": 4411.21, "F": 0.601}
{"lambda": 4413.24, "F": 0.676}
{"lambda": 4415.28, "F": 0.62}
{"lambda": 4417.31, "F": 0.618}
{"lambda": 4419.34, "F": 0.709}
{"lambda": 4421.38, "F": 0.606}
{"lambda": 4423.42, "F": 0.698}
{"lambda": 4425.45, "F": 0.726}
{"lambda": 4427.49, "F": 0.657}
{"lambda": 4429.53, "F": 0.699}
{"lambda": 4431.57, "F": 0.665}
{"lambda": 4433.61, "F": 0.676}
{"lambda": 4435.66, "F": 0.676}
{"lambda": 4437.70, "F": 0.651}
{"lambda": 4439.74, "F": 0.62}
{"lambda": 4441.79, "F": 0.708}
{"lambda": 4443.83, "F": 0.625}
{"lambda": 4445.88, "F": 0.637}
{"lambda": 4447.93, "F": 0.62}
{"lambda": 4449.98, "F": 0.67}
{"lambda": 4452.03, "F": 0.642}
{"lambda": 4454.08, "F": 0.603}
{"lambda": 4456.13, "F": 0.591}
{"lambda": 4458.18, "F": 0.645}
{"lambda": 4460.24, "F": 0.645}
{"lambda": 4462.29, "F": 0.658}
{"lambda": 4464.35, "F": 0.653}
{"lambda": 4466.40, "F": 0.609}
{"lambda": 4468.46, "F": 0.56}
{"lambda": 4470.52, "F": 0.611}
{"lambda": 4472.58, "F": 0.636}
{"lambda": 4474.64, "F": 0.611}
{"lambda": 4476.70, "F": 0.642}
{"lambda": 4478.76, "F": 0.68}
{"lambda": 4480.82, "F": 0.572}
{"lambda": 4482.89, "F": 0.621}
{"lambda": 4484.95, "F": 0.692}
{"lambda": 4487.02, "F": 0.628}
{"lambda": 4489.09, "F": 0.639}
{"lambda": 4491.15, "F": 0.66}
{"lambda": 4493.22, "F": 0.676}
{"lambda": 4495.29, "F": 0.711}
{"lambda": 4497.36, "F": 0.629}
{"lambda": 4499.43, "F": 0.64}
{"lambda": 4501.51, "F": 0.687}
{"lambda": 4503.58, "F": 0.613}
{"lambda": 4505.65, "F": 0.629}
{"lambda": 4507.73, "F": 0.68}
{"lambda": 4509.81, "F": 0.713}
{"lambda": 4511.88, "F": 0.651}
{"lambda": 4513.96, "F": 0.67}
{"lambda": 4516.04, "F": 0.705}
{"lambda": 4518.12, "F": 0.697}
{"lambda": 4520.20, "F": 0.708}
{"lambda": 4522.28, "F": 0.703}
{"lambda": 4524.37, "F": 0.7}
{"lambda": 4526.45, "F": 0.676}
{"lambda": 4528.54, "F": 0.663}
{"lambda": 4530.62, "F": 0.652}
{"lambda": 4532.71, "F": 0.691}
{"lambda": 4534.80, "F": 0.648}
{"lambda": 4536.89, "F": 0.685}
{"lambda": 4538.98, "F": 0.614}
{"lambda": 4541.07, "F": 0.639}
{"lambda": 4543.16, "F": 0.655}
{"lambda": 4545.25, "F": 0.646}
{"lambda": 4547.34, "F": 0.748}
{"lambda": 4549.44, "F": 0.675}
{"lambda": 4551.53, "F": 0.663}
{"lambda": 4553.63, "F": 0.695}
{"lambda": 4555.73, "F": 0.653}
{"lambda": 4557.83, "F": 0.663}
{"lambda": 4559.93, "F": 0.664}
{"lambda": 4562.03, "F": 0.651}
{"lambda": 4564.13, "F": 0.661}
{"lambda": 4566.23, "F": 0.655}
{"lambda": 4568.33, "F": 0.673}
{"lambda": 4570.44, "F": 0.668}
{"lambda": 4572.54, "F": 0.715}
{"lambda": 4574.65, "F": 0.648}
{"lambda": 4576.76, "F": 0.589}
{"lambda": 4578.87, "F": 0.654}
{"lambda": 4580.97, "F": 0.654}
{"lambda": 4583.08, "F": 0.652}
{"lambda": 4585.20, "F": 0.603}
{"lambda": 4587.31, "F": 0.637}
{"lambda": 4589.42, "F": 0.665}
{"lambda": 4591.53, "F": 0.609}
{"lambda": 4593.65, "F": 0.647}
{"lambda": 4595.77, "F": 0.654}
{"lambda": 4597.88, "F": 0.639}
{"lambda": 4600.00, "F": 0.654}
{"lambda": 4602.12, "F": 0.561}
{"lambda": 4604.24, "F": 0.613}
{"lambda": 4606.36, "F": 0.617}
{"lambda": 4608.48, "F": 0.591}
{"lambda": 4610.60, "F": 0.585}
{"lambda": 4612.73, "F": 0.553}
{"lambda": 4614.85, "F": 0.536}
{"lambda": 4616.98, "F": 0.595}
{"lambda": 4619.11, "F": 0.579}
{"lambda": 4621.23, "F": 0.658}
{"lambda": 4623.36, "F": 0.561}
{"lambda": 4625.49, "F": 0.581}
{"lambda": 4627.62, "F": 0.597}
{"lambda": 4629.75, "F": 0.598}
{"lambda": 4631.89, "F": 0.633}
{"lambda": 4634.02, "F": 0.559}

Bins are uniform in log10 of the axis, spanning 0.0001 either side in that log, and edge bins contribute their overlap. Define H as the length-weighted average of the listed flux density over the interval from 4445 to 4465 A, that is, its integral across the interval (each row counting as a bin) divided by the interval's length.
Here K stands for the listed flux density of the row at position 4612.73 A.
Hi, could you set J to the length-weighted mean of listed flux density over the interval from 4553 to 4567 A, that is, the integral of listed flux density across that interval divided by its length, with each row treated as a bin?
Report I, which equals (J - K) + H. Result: 0.75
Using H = 0.636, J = 0.662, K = 0.553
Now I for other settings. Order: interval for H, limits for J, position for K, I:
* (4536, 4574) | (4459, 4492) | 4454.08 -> 0.70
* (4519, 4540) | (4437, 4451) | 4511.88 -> 0.67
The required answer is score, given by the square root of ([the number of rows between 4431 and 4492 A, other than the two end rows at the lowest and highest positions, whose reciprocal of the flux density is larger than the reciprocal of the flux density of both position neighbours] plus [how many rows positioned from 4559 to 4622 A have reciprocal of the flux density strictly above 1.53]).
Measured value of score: 5.1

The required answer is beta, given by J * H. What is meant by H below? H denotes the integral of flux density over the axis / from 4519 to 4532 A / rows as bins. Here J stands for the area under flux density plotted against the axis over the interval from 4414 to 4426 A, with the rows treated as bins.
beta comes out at 70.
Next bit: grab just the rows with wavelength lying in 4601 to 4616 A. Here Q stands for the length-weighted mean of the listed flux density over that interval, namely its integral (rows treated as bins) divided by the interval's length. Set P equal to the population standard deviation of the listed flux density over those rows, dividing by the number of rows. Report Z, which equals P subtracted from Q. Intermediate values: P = 0.028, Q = 0.580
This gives 0.55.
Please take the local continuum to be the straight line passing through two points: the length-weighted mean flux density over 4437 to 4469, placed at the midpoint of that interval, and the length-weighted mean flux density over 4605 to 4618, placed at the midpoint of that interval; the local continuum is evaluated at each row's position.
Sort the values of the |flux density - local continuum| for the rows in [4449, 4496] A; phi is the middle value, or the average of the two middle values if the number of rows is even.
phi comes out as 0.02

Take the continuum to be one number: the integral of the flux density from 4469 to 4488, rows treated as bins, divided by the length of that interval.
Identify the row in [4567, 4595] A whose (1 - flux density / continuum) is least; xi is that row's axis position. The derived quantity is 4572.54 A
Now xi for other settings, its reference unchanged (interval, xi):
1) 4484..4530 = 4509.81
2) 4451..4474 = 4462.29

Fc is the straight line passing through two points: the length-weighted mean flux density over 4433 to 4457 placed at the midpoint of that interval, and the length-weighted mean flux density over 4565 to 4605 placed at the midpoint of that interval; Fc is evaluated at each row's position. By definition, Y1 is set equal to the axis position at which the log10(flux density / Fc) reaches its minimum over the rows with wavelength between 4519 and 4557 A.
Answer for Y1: 4538.98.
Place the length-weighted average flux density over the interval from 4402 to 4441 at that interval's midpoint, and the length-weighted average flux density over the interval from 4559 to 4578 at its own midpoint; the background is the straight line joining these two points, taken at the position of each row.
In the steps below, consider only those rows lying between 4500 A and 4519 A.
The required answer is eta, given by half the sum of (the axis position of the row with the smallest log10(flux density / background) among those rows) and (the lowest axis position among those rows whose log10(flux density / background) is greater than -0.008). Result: 4502.5 A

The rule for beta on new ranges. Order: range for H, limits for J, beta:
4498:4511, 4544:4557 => 76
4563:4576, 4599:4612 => 68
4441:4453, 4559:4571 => 62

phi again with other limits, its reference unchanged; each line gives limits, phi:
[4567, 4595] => 0.06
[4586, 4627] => 0.03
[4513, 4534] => 0.08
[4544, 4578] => 0.06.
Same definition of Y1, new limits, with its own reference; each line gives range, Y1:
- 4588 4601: 4591.53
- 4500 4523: 4503.58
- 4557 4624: 4614.85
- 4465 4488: 4468.46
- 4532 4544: 4538.98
